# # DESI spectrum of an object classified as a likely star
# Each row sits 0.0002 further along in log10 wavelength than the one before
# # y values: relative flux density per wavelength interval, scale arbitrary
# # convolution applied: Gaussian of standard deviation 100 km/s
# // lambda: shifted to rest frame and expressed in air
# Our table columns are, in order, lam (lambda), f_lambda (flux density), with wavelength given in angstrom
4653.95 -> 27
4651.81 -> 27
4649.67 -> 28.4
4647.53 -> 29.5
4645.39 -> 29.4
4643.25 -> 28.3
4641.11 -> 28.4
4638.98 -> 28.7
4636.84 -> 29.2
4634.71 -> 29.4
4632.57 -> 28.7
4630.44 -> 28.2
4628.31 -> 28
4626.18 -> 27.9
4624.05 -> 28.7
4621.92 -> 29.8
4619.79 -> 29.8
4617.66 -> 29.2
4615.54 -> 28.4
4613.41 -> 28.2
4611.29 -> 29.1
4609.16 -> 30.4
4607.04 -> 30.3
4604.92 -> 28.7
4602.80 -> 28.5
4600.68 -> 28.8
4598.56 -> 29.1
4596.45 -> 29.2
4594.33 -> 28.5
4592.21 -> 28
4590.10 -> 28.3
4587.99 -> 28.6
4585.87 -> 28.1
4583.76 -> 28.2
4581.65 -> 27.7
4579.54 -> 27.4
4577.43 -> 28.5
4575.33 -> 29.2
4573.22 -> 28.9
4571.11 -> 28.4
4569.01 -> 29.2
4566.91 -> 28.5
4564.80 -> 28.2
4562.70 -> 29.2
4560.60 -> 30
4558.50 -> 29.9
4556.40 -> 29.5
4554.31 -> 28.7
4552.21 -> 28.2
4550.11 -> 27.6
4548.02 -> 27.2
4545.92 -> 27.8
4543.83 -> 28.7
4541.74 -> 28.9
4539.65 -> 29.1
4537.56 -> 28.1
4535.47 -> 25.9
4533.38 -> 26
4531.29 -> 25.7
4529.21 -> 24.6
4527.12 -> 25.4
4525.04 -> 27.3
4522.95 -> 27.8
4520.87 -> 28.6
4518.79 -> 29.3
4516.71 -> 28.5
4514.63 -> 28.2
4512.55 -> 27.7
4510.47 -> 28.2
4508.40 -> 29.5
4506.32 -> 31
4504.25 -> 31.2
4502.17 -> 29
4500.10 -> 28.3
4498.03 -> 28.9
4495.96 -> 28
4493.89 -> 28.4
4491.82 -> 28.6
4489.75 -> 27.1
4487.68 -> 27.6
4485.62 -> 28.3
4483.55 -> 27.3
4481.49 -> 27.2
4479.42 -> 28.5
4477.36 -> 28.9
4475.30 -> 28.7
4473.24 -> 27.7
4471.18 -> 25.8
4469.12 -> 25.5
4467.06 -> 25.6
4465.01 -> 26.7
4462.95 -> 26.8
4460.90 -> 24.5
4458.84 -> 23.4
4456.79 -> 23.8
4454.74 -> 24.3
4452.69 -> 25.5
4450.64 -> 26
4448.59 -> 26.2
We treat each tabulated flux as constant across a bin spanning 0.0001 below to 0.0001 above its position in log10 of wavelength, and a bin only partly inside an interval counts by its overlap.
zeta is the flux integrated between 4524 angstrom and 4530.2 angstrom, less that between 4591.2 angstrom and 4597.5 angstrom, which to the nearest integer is -20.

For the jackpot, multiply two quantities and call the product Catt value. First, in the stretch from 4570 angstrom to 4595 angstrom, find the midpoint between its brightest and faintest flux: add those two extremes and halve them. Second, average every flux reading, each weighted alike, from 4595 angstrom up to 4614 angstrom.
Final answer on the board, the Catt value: 825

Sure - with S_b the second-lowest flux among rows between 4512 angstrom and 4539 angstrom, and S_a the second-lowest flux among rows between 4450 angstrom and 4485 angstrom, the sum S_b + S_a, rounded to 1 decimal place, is 49.2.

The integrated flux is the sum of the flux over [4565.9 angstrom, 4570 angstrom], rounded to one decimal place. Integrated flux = 57.7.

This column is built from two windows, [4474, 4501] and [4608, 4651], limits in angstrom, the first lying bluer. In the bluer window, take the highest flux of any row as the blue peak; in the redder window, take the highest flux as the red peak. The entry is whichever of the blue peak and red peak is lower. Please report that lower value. 28.9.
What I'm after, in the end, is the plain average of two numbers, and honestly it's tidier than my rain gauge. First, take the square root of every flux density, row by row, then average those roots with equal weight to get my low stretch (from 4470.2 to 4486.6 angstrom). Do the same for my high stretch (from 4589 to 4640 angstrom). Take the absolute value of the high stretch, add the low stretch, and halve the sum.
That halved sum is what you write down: 5.32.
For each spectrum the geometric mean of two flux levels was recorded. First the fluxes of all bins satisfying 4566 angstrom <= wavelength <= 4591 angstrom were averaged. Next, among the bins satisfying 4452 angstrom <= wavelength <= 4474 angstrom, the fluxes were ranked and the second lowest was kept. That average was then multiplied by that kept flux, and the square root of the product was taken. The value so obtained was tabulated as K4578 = 26.0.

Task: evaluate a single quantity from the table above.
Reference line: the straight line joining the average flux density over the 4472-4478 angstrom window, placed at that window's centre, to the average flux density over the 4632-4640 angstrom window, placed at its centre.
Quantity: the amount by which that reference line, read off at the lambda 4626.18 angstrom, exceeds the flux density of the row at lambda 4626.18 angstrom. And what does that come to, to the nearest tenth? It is 1.1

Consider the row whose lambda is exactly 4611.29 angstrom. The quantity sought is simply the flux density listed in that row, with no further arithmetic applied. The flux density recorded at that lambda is 29.1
